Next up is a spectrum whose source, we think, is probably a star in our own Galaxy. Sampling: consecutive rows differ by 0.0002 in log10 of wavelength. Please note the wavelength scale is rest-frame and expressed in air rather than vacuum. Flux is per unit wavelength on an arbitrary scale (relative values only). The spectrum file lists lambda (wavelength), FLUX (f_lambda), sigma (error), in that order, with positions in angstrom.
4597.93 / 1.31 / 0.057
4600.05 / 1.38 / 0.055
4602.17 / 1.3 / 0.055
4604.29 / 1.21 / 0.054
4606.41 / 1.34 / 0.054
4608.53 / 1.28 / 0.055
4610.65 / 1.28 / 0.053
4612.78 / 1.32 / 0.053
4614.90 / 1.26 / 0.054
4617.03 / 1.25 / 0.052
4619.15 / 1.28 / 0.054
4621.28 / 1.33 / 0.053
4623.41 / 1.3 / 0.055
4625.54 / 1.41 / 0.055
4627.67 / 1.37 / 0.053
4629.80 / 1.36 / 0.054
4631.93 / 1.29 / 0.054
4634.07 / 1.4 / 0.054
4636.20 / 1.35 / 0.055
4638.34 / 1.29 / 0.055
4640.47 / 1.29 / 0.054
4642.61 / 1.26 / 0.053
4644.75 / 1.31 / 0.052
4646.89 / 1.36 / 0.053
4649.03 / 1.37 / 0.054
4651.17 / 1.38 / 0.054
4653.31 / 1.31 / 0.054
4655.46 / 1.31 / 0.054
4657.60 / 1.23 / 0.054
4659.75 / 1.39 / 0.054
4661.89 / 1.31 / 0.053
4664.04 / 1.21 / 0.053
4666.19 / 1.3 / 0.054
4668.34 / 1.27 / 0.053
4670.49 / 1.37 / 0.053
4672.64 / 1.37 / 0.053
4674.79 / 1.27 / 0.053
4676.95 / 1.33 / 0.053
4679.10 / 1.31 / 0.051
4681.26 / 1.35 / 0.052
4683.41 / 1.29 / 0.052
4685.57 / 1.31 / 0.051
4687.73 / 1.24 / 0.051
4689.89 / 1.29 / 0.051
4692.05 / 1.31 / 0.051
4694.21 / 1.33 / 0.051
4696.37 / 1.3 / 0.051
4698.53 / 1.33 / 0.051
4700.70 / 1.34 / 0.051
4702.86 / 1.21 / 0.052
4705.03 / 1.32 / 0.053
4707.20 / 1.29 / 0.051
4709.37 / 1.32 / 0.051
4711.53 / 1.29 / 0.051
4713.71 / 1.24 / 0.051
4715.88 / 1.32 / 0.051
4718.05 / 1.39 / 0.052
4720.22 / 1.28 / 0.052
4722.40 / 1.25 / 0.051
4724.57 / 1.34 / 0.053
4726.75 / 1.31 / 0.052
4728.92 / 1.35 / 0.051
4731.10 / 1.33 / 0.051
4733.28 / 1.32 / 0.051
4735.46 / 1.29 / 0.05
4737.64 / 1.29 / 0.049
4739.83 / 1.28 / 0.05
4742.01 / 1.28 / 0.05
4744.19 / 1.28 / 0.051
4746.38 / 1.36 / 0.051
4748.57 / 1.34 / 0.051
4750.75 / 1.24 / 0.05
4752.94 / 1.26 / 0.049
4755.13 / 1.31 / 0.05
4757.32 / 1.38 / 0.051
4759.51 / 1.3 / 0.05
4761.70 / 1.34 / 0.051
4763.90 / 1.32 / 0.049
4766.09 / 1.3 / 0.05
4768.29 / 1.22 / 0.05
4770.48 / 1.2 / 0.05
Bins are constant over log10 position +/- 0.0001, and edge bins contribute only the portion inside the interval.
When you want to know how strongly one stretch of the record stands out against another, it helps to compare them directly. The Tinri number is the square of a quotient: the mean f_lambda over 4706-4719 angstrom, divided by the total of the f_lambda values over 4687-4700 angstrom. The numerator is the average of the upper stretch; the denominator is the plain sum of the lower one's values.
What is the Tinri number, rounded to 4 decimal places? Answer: 0.0281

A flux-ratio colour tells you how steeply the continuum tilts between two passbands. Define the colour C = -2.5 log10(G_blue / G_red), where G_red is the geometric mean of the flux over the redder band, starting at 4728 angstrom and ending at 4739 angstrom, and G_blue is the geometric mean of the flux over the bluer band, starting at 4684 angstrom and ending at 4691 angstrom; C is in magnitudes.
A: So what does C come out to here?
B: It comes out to 0.03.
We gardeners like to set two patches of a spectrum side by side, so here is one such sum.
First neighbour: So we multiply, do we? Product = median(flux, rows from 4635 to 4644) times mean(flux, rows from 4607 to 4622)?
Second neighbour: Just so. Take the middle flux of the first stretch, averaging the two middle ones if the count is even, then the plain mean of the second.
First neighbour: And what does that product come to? 1.66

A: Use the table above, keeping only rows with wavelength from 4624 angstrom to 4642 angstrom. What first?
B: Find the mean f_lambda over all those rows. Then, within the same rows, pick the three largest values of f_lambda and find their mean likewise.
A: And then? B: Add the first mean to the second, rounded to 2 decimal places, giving 2.74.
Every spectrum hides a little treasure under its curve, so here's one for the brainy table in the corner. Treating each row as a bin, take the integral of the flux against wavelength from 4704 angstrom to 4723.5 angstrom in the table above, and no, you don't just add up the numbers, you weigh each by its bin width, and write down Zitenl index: 25.4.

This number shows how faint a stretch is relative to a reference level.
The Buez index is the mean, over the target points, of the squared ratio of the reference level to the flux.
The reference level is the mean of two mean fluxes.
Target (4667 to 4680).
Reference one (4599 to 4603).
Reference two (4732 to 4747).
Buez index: 1.003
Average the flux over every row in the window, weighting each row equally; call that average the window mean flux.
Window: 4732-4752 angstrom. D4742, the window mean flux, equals 1.298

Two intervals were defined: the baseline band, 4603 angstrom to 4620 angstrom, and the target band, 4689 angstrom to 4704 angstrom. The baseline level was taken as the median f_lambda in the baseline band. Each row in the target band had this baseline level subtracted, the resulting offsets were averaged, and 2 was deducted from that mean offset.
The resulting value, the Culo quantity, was -1.98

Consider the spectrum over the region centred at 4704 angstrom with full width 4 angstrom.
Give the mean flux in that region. 1.265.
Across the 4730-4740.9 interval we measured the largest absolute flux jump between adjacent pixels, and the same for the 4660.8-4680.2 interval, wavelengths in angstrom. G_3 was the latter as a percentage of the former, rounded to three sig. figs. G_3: 333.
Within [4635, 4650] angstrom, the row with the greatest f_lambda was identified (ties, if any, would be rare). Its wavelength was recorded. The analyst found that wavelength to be 4649.03 angstrom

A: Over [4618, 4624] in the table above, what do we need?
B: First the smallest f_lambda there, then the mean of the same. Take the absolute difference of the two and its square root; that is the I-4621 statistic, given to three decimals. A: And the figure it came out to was 0.153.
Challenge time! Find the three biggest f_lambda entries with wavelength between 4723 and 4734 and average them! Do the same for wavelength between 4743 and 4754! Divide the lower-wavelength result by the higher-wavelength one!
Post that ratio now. 1.01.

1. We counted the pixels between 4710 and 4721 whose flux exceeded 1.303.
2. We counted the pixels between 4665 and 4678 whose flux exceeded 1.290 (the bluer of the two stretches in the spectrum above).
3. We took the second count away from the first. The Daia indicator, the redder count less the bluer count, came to -2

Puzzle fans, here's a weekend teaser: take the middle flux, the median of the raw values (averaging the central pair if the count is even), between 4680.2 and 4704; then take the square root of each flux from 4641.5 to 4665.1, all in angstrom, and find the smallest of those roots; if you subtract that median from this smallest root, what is -0.210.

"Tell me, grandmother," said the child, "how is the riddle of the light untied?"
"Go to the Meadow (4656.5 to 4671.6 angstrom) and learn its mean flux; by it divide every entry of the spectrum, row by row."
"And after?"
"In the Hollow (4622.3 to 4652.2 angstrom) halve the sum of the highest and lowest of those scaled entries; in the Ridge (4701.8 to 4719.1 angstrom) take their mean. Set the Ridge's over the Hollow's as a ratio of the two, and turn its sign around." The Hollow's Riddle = -0.97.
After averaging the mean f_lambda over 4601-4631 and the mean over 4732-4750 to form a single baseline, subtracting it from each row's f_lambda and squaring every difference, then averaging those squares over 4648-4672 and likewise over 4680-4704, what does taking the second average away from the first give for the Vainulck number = 0.0017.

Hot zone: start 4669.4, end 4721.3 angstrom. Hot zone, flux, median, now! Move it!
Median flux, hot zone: 1.31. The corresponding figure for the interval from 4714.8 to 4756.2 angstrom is 1.31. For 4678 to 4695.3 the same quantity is 1.31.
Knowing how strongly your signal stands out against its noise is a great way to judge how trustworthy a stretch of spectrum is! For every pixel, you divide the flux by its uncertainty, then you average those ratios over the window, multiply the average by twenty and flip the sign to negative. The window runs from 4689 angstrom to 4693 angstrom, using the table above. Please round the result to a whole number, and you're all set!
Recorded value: -510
